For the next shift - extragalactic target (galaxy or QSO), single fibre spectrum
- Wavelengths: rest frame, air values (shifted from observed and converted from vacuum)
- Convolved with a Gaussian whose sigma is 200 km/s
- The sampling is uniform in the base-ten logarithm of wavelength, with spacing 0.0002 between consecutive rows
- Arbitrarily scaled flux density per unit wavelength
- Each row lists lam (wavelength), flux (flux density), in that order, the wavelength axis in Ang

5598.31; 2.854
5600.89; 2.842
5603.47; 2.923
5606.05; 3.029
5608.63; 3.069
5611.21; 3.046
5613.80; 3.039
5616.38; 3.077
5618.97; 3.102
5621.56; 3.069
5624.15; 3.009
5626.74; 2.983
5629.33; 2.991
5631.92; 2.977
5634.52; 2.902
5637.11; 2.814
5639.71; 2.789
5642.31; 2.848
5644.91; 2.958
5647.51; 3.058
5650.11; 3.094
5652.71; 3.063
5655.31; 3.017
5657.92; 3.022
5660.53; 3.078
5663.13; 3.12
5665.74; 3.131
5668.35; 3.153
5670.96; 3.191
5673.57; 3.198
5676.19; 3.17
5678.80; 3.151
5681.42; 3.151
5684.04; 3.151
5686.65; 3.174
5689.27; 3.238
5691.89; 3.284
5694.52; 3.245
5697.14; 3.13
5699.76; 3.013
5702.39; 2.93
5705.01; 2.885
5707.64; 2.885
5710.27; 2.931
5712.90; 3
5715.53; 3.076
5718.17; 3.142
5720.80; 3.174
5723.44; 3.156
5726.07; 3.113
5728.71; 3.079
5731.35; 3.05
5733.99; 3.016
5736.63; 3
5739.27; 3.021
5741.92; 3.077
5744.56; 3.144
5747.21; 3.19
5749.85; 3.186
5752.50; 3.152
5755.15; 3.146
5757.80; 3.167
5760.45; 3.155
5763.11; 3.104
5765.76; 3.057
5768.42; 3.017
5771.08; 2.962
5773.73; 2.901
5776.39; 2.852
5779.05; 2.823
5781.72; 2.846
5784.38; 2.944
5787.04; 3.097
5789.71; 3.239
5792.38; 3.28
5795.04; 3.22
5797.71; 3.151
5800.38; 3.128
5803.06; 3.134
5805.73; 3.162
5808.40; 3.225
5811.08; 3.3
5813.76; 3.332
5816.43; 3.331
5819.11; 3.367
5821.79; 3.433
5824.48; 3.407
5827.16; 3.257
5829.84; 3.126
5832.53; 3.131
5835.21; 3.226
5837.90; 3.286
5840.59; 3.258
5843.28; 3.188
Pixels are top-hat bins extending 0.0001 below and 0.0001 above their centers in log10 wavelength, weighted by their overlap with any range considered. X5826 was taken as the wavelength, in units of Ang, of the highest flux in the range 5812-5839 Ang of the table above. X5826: 5821.79 Ang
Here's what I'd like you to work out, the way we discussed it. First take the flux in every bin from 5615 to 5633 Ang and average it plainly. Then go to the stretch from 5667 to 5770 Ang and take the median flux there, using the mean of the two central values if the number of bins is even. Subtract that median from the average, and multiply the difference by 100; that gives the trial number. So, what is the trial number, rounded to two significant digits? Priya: -11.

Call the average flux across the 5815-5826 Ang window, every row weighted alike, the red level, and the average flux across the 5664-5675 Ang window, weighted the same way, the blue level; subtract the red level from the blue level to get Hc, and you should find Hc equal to -0.22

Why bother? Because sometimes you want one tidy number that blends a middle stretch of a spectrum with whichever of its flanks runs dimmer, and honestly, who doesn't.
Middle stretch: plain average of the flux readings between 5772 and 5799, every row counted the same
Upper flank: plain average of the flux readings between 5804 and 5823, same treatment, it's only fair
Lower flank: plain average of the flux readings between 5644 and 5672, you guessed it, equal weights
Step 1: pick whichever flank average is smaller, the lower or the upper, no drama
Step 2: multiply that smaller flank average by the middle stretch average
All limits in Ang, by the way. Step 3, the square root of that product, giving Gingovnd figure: 3.06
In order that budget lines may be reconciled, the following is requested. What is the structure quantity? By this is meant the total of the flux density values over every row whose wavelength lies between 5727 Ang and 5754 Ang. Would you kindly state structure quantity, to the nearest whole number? 31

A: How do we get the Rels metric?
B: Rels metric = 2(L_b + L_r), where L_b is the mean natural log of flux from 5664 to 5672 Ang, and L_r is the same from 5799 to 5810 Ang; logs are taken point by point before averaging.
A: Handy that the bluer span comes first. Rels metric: 4.60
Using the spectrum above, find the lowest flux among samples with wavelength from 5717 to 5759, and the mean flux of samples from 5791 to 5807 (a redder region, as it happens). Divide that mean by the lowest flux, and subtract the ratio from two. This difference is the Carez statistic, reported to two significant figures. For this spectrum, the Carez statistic 0.94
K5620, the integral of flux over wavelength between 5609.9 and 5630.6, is 63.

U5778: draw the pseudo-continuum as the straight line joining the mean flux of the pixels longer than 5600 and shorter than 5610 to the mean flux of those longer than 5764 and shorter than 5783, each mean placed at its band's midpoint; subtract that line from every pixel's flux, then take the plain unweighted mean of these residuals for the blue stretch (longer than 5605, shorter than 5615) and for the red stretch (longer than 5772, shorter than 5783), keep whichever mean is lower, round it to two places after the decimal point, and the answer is -0.07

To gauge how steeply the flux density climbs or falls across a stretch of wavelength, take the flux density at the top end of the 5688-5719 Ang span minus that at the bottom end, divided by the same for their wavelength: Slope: -0.0033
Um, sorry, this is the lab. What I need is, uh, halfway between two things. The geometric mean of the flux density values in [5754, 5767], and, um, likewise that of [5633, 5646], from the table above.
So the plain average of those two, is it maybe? 2.99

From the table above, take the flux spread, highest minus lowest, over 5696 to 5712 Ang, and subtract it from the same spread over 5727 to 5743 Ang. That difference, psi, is -0.17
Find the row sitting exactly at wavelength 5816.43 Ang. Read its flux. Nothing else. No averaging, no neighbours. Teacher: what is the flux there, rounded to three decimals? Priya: 3.331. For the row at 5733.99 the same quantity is 3.016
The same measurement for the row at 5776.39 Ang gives 2.852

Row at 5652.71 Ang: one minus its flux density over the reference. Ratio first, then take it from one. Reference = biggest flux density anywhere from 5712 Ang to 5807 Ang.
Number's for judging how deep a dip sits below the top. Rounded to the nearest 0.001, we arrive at 0.066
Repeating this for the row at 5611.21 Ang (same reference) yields 0.071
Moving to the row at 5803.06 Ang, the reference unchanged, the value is 0.045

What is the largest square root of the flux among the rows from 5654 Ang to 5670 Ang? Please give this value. 1.78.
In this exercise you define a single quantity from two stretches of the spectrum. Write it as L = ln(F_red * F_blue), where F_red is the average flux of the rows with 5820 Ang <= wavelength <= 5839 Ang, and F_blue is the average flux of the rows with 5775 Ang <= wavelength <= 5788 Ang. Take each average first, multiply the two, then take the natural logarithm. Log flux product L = 2.25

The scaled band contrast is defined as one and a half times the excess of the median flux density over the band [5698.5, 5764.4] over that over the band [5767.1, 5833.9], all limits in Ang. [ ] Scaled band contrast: -0.11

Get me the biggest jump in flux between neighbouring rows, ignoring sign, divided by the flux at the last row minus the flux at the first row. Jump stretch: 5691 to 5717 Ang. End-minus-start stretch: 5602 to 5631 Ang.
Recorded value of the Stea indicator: 1.7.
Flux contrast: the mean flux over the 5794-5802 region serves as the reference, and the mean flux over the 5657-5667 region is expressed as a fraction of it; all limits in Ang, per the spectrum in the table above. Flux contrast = 0.98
